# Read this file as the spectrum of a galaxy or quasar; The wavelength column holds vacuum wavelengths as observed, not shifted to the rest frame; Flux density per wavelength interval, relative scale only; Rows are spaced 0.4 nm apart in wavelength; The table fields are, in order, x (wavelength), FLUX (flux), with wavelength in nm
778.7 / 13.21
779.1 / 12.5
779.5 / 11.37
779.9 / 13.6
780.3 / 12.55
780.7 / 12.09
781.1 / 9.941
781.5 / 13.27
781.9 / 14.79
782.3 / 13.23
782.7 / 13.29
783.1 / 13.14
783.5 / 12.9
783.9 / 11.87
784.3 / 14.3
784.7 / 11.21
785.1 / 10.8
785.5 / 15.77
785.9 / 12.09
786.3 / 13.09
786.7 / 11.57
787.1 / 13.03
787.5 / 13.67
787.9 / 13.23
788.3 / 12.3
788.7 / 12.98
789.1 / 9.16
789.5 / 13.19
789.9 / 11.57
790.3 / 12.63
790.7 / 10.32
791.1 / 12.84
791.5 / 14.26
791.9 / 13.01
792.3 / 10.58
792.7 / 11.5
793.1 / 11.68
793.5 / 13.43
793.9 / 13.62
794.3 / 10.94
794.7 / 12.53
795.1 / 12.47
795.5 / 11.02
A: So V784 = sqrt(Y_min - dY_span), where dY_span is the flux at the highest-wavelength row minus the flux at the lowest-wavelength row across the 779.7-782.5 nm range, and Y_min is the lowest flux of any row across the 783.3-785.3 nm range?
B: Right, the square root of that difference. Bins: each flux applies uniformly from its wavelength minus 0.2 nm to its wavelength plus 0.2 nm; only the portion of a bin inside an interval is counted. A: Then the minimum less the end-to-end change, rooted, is 3.3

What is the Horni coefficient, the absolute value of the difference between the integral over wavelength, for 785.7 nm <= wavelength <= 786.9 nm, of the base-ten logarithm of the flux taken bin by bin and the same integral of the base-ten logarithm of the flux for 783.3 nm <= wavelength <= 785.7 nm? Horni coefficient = 1.3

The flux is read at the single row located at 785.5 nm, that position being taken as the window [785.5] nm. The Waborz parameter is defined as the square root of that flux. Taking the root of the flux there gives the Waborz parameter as 4.0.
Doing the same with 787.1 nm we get 3.6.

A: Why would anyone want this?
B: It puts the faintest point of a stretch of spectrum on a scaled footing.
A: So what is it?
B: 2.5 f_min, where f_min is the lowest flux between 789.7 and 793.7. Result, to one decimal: 25.8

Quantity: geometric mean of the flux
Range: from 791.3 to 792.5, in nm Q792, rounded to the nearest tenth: 12.5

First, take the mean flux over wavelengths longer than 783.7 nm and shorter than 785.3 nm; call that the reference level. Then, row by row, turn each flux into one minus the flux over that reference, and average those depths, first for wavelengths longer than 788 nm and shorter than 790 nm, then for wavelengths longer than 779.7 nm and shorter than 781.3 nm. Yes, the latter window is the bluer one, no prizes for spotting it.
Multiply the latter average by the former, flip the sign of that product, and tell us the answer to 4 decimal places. 0.0000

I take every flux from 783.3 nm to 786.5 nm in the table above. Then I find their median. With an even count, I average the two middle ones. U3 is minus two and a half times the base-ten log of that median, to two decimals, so -2.74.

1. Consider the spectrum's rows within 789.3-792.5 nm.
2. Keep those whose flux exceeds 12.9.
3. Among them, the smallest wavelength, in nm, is 789.5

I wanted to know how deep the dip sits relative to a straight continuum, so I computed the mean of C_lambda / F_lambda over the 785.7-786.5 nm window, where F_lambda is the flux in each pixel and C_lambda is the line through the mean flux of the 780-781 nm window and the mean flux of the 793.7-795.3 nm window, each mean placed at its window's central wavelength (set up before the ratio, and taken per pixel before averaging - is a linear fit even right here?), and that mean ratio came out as 0.98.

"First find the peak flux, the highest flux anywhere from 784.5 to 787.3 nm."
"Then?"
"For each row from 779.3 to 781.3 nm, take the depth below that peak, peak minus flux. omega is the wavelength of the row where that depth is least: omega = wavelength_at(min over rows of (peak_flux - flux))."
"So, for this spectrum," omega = 779.9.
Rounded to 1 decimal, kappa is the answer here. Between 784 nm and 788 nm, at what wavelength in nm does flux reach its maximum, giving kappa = 785.5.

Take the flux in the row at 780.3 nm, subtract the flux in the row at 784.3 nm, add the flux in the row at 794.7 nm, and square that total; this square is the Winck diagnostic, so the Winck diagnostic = 116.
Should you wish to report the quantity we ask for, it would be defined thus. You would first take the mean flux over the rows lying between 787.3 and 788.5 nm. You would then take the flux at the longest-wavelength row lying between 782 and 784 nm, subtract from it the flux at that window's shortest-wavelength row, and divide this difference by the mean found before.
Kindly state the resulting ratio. -0.10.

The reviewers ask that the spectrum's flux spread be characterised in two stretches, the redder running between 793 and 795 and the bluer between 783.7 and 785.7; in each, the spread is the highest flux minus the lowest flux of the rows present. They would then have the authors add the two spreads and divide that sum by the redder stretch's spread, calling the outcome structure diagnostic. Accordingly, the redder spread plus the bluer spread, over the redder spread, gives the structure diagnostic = 2.85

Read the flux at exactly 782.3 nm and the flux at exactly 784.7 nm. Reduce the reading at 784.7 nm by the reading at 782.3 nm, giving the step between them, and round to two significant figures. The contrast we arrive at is -2.0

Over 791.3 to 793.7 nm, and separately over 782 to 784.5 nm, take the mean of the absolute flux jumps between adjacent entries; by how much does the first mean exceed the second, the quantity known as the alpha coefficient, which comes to 0.52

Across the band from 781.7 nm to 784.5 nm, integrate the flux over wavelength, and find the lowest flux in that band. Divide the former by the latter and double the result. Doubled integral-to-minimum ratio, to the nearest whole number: 6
